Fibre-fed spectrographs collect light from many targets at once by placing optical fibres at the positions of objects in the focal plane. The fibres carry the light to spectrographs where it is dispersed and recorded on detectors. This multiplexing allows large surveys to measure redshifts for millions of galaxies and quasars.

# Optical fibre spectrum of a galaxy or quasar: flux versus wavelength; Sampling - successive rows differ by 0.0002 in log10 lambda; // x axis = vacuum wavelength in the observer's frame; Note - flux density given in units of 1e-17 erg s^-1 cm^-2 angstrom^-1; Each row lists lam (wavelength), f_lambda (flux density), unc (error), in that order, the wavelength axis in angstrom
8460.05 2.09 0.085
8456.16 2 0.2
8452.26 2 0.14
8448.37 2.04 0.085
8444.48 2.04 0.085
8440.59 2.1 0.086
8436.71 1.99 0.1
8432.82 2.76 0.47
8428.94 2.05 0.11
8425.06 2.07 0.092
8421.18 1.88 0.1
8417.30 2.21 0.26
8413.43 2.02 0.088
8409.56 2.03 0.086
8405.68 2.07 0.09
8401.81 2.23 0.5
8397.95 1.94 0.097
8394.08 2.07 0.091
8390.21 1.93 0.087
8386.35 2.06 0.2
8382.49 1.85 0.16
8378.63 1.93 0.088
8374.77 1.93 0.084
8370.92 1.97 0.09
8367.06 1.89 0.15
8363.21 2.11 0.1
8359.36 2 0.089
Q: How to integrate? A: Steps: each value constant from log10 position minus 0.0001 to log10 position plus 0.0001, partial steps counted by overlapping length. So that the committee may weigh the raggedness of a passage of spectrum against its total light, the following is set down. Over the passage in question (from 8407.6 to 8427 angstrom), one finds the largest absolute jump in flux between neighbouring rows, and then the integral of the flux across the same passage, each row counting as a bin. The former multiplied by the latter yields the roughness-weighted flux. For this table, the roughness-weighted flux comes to 13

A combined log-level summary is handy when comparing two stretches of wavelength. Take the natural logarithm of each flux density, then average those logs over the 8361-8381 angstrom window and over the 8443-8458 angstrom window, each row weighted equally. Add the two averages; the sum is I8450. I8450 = 1.38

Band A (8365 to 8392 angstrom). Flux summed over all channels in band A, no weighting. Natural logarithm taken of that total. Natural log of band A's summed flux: 2.6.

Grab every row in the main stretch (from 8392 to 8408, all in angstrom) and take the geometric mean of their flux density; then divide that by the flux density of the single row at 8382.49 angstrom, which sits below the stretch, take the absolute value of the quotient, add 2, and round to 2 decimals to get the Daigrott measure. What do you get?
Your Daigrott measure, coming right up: 3.12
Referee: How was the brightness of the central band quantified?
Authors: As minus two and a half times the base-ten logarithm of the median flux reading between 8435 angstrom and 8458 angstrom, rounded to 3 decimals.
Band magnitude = -0.763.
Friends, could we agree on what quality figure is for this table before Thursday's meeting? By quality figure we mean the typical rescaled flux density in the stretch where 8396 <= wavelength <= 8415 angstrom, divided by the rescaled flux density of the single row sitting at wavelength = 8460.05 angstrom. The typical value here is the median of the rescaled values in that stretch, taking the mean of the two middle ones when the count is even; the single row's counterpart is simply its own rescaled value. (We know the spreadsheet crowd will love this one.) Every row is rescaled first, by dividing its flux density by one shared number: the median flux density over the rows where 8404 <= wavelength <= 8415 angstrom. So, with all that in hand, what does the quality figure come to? 0.97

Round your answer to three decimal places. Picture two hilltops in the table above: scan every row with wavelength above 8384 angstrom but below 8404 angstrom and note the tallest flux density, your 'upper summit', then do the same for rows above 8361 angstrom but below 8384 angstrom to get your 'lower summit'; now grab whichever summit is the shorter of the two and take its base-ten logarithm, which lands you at 0.324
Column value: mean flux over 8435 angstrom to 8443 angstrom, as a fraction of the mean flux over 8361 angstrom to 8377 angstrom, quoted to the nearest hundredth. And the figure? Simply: 1.04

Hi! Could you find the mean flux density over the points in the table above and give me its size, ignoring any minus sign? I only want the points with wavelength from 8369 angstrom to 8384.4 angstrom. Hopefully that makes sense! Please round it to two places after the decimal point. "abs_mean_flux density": 1.92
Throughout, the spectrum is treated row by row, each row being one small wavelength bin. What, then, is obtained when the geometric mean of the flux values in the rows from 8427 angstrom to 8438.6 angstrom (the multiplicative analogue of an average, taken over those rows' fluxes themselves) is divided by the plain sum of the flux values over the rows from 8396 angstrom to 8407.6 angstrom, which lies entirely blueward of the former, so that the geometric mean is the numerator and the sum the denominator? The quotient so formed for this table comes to 0.359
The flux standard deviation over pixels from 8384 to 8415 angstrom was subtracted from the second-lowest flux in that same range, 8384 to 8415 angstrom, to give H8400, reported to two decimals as 1.85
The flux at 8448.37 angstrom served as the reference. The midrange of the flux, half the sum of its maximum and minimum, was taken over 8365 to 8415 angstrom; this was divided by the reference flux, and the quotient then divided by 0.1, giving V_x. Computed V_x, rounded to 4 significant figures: 10.00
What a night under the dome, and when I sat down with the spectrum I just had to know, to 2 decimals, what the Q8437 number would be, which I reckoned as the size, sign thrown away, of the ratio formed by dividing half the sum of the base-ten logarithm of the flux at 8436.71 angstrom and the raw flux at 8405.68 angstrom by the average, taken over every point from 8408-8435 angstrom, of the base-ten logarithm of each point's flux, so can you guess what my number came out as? 3.60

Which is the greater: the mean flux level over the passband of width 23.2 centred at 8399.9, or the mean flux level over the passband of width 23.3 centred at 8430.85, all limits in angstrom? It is 2.14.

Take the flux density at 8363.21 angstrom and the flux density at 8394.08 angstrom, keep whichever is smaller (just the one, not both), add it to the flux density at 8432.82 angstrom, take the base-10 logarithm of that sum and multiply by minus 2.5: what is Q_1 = -1.71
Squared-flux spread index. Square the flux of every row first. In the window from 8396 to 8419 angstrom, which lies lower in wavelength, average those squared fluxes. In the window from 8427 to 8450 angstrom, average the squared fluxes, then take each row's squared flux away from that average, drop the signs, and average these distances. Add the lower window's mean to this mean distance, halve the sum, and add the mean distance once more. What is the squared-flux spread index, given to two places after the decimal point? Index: 3.61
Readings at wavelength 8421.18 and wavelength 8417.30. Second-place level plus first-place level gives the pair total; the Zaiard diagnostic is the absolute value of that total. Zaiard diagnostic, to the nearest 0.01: 4.09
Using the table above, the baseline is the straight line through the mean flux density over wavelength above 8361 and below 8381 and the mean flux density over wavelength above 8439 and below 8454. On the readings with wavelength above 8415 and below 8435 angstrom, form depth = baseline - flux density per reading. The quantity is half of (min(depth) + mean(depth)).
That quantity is -0.45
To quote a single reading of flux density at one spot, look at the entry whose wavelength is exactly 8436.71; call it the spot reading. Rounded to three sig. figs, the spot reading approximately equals 1.99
